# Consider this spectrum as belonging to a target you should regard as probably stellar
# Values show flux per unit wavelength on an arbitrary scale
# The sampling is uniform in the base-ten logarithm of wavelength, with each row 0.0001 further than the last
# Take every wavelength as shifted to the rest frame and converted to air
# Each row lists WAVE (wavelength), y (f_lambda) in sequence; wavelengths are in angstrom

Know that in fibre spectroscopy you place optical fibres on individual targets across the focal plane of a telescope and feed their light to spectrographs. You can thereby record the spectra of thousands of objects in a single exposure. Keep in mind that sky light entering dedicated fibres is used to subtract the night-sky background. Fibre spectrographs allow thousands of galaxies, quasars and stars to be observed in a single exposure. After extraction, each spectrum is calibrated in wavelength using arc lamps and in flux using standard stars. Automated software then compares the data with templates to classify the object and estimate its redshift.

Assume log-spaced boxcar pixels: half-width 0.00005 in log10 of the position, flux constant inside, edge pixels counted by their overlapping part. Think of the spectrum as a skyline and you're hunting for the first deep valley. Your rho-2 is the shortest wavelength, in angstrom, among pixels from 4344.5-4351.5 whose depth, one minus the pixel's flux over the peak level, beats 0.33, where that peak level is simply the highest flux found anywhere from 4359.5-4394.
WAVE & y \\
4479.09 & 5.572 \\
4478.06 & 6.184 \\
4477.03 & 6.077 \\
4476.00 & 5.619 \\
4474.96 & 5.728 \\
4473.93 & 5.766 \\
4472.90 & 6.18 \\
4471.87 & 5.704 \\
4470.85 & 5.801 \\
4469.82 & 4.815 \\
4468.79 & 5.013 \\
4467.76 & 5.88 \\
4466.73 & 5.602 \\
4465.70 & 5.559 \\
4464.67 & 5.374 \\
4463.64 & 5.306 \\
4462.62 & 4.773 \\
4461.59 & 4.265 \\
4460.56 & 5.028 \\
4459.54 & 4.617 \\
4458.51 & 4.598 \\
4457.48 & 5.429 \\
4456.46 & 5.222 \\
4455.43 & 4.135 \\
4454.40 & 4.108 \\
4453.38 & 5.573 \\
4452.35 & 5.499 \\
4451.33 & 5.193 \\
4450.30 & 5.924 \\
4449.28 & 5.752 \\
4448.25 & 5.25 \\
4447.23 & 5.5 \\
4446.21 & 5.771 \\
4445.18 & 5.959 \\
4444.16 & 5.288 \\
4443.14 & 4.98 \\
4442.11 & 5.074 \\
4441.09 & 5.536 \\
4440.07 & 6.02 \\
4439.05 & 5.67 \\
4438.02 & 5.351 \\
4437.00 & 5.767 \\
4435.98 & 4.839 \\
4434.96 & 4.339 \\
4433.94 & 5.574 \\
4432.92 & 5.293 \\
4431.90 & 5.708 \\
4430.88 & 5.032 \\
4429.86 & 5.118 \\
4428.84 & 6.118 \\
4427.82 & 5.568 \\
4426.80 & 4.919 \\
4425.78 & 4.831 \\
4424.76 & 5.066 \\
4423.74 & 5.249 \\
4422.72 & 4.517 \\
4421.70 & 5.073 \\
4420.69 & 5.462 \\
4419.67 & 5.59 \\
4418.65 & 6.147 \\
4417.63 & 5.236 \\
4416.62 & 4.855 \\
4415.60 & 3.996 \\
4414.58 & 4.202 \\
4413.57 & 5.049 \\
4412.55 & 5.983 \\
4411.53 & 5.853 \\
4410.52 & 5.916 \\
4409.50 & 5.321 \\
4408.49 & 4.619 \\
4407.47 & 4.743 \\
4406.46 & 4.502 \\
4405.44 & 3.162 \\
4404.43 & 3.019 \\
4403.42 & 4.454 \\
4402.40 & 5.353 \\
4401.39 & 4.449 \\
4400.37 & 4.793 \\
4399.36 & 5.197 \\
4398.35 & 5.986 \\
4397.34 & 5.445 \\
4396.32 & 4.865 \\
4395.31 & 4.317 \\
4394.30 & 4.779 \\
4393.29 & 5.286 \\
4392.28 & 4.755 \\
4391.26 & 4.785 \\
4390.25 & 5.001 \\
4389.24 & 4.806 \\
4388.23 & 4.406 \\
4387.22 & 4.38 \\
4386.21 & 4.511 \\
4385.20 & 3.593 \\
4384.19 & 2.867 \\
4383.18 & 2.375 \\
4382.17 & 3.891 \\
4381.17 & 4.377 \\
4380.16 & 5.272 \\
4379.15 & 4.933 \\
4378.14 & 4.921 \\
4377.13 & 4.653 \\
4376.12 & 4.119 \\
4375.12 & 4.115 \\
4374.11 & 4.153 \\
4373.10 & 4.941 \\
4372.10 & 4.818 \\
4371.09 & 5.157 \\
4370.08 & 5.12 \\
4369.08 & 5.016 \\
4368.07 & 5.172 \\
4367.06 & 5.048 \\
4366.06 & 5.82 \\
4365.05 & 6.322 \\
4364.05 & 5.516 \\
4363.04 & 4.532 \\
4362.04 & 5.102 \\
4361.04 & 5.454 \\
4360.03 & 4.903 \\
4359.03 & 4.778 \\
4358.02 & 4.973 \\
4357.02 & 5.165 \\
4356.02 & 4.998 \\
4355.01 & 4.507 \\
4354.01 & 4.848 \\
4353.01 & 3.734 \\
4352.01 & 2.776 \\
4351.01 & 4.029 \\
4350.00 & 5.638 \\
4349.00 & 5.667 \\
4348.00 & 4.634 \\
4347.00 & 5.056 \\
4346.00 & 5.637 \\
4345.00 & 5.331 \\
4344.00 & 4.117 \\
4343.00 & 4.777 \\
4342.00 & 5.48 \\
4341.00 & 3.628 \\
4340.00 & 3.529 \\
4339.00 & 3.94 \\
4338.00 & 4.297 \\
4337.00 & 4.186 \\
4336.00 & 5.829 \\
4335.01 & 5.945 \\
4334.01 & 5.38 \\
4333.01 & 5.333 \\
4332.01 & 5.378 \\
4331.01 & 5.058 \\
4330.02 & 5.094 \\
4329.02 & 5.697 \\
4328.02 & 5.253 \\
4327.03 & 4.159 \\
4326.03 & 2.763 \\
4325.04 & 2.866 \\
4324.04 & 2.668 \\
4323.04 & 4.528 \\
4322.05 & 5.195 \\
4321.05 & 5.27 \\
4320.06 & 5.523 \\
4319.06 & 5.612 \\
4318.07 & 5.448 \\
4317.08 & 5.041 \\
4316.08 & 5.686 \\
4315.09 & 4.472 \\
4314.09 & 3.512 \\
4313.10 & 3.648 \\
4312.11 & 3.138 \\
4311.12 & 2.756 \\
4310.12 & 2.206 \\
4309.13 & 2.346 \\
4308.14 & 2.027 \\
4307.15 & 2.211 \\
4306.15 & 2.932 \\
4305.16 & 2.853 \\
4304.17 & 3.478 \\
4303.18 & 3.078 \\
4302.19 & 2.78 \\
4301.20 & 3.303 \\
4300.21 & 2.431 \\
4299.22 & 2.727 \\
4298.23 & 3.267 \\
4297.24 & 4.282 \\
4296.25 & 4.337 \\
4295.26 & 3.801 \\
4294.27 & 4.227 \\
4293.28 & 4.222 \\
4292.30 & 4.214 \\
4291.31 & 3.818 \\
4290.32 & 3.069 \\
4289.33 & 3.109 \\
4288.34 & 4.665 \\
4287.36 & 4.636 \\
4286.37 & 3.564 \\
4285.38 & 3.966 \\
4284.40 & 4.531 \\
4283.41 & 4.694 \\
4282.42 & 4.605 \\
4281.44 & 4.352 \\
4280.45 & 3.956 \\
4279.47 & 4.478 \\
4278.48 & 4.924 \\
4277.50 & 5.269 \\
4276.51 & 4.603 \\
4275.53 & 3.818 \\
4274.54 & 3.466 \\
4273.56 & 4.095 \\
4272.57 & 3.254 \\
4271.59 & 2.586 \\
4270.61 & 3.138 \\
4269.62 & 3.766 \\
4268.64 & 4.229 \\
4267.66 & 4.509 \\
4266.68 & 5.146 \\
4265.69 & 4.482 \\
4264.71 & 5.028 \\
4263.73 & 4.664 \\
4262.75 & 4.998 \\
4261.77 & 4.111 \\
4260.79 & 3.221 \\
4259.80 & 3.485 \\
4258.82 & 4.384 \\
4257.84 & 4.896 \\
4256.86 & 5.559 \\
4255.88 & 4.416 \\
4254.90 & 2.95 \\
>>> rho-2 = 4351.01 angstrom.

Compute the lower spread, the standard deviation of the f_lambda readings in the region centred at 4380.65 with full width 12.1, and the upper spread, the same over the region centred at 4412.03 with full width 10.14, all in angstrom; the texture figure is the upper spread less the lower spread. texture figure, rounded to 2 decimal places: -0.15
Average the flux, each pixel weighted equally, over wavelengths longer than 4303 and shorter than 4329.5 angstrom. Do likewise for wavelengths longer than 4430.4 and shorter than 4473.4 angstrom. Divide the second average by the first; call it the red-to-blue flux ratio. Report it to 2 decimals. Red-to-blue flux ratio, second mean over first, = 1.37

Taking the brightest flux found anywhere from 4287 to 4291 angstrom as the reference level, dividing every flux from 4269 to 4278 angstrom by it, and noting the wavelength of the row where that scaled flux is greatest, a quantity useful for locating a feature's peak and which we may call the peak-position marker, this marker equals 4277.50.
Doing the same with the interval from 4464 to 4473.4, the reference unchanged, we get 4472.90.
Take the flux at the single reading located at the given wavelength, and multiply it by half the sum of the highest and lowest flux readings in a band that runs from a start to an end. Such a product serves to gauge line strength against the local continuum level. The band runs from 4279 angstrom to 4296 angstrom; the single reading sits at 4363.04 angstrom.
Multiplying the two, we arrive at 17.6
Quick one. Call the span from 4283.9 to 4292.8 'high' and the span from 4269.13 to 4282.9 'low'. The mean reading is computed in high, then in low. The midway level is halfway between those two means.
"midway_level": 4.0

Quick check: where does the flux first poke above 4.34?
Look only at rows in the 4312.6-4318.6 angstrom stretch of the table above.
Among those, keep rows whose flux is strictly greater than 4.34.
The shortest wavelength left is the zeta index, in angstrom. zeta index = 4315.09 angstrom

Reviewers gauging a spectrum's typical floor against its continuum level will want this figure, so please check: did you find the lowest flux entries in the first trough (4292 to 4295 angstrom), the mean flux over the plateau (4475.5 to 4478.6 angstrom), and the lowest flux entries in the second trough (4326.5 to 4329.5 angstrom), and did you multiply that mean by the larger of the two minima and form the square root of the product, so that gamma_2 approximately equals 5.01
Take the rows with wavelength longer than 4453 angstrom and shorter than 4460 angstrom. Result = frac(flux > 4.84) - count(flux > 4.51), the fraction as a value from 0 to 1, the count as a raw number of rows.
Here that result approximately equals -4.6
